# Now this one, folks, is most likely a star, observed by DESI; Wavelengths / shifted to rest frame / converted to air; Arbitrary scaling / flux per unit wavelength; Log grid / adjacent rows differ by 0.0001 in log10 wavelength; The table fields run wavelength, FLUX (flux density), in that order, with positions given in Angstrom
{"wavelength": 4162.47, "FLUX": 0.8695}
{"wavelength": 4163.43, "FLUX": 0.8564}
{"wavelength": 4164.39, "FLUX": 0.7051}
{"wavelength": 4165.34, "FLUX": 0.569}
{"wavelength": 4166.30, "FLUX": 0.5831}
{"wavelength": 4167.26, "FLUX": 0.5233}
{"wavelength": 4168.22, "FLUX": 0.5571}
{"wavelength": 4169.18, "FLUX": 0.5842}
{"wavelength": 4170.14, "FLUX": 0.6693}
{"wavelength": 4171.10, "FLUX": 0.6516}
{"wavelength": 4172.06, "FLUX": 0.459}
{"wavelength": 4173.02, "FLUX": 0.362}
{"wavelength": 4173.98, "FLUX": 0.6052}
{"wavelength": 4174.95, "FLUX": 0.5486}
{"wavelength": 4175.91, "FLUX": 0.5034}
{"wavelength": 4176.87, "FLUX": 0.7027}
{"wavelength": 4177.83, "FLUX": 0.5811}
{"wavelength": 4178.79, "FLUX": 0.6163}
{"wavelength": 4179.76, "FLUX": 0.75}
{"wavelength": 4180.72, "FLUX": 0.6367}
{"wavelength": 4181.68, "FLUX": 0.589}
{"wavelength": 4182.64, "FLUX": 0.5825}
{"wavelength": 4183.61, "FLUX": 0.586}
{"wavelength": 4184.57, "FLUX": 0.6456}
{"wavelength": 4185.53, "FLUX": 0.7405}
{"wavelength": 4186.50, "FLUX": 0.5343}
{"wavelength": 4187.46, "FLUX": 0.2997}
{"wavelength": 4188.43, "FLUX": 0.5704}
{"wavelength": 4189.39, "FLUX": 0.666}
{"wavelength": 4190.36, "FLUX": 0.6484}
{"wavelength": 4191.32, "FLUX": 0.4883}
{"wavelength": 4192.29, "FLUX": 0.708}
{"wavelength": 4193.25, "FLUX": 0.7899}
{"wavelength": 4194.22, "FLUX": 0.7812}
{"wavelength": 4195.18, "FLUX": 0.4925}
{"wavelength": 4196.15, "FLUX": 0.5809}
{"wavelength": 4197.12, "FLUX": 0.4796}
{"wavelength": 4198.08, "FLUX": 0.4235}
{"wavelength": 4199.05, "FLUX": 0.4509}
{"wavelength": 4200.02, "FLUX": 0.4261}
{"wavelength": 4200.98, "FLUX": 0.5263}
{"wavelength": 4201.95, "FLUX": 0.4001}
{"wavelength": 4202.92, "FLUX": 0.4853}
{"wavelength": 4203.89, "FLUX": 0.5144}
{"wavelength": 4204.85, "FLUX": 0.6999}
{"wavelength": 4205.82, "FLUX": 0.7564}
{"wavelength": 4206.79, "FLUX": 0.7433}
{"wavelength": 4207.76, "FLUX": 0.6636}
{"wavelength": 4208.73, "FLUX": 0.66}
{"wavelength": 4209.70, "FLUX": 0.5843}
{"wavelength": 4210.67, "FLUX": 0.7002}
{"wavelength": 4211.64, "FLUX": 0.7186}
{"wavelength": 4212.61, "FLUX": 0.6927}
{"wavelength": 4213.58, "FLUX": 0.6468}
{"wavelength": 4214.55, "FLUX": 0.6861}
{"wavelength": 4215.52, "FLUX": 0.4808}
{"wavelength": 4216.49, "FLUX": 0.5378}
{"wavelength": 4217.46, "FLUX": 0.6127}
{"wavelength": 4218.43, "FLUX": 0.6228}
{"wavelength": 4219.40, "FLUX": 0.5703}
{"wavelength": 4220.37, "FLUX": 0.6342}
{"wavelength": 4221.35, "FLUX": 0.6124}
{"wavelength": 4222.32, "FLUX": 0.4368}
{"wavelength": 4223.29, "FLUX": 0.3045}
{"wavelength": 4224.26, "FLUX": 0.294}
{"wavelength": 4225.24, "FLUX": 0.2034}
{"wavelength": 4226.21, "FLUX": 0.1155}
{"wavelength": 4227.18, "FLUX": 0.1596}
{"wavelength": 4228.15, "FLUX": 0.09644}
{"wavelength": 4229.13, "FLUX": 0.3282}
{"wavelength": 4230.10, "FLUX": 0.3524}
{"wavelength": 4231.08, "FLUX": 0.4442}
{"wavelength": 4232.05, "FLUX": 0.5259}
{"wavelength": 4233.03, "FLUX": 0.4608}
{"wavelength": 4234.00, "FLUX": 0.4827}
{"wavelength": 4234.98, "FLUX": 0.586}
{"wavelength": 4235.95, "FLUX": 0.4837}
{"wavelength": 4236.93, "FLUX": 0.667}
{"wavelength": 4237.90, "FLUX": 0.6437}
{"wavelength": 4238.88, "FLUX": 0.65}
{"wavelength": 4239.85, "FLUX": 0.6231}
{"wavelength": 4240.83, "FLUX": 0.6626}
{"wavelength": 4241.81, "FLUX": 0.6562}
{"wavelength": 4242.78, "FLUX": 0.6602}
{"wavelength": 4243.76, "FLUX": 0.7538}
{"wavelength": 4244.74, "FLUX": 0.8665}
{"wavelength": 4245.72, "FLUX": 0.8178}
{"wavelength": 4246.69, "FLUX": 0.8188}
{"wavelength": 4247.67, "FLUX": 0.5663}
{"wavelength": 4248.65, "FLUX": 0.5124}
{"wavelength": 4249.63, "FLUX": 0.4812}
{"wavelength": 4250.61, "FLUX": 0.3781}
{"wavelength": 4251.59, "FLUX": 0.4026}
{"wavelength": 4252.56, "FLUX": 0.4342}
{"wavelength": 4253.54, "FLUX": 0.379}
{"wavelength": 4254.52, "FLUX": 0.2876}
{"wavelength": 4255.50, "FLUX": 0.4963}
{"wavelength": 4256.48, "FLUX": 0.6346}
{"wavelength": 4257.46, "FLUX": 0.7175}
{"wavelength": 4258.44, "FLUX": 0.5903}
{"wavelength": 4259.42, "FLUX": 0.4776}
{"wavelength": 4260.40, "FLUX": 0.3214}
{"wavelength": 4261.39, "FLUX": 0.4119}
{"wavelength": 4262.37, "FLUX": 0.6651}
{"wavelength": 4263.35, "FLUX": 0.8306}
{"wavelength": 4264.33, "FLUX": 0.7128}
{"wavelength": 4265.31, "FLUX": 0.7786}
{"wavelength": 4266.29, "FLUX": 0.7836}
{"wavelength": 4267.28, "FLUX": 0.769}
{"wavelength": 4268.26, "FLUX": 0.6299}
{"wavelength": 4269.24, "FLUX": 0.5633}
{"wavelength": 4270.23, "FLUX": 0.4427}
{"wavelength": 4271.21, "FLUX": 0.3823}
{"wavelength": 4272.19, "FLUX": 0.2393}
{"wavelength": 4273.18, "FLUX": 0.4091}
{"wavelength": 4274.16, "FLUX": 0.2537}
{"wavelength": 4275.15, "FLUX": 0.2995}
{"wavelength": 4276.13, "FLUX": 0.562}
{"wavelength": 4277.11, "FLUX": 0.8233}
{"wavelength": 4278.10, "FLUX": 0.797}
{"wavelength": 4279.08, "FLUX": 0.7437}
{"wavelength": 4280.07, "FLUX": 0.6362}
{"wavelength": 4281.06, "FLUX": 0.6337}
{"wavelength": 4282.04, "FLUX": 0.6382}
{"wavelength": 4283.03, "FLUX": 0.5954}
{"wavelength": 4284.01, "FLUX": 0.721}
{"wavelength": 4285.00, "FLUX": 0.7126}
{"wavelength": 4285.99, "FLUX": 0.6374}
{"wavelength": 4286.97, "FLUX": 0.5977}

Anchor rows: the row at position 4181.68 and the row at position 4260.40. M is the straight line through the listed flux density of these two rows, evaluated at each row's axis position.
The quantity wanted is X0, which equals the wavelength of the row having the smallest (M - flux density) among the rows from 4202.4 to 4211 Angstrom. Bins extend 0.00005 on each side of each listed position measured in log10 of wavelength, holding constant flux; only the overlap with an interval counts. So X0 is 4205.82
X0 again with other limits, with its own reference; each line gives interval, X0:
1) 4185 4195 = 4193.25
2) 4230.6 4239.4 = 4236.93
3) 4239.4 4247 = 4244.74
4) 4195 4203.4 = 4196.15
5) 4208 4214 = 4211.64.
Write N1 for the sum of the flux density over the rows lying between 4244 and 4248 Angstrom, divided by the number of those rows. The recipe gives 0.8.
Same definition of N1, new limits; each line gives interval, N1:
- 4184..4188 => 0.6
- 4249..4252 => 0.4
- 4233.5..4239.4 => 0.6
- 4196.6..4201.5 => 0.5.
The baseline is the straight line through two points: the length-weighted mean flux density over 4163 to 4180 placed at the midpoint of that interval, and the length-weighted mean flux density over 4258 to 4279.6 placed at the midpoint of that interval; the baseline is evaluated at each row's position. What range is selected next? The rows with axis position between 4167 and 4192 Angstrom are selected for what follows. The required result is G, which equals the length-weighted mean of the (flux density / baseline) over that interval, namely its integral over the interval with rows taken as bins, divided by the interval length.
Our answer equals 0.98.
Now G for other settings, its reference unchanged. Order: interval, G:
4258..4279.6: 1.00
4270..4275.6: 0.59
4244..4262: 0.94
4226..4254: 0.91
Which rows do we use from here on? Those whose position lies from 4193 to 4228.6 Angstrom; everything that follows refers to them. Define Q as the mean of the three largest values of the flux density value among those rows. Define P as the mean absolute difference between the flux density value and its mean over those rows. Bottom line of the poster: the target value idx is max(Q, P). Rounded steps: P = 0.146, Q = 0.78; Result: 0.776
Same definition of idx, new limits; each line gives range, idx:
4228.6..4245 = 0.762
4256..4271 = 0.798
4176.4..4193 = 0.733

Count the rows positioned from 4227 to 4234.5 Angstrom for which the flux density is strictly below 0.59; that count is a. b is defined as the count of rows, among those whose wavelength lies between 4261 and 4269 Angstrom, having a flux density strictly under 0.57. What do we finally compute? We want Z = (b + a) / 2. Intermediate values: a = 8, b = 1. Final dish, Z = 4.5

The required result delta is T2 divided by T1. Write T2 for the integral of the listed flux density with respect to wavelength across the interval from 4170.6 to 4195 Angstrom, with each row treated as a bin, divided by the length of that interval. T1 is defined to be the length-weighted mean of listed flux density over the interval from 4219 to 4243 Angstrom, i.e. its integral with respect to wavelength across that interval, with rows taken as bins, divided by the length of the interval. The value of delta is 1.3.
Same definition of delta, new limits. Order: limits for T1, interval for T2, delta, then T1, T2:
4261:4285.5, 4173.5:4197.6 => 1.0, 0.602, 0.60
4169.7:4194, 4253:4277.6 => 0.9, 0.599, 0.54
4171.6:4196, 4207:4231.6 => 0.8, 0.595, 0.49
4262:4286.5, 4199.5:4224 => 1.0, 0.610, 0.59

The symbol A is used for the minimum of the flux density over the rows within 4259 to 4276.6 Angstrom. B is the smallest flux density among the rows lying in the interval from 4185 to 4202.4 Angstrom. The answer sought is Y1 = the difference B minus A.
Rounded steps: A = 0.2393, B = 0.2997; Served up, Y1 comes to 0.06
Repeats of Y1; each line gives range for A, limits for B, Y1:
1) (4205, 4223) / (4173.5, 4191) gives -0.14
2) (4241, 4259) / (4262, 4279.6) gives -0.05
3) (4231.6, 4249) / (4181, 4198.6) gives -0.16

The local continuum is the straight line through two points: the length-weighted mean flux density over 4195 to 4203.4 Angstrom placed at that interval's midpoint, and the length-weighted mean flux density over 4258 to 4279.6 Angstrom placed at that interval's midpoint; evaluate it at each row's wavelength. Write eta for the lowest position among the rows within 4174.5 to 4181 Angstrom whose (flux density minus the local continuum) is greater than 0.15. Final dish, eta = 4176.87 Angstrom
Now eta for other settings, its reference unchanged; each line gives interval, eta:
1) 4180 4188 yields 4180.72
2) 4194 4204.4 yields 4194.22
